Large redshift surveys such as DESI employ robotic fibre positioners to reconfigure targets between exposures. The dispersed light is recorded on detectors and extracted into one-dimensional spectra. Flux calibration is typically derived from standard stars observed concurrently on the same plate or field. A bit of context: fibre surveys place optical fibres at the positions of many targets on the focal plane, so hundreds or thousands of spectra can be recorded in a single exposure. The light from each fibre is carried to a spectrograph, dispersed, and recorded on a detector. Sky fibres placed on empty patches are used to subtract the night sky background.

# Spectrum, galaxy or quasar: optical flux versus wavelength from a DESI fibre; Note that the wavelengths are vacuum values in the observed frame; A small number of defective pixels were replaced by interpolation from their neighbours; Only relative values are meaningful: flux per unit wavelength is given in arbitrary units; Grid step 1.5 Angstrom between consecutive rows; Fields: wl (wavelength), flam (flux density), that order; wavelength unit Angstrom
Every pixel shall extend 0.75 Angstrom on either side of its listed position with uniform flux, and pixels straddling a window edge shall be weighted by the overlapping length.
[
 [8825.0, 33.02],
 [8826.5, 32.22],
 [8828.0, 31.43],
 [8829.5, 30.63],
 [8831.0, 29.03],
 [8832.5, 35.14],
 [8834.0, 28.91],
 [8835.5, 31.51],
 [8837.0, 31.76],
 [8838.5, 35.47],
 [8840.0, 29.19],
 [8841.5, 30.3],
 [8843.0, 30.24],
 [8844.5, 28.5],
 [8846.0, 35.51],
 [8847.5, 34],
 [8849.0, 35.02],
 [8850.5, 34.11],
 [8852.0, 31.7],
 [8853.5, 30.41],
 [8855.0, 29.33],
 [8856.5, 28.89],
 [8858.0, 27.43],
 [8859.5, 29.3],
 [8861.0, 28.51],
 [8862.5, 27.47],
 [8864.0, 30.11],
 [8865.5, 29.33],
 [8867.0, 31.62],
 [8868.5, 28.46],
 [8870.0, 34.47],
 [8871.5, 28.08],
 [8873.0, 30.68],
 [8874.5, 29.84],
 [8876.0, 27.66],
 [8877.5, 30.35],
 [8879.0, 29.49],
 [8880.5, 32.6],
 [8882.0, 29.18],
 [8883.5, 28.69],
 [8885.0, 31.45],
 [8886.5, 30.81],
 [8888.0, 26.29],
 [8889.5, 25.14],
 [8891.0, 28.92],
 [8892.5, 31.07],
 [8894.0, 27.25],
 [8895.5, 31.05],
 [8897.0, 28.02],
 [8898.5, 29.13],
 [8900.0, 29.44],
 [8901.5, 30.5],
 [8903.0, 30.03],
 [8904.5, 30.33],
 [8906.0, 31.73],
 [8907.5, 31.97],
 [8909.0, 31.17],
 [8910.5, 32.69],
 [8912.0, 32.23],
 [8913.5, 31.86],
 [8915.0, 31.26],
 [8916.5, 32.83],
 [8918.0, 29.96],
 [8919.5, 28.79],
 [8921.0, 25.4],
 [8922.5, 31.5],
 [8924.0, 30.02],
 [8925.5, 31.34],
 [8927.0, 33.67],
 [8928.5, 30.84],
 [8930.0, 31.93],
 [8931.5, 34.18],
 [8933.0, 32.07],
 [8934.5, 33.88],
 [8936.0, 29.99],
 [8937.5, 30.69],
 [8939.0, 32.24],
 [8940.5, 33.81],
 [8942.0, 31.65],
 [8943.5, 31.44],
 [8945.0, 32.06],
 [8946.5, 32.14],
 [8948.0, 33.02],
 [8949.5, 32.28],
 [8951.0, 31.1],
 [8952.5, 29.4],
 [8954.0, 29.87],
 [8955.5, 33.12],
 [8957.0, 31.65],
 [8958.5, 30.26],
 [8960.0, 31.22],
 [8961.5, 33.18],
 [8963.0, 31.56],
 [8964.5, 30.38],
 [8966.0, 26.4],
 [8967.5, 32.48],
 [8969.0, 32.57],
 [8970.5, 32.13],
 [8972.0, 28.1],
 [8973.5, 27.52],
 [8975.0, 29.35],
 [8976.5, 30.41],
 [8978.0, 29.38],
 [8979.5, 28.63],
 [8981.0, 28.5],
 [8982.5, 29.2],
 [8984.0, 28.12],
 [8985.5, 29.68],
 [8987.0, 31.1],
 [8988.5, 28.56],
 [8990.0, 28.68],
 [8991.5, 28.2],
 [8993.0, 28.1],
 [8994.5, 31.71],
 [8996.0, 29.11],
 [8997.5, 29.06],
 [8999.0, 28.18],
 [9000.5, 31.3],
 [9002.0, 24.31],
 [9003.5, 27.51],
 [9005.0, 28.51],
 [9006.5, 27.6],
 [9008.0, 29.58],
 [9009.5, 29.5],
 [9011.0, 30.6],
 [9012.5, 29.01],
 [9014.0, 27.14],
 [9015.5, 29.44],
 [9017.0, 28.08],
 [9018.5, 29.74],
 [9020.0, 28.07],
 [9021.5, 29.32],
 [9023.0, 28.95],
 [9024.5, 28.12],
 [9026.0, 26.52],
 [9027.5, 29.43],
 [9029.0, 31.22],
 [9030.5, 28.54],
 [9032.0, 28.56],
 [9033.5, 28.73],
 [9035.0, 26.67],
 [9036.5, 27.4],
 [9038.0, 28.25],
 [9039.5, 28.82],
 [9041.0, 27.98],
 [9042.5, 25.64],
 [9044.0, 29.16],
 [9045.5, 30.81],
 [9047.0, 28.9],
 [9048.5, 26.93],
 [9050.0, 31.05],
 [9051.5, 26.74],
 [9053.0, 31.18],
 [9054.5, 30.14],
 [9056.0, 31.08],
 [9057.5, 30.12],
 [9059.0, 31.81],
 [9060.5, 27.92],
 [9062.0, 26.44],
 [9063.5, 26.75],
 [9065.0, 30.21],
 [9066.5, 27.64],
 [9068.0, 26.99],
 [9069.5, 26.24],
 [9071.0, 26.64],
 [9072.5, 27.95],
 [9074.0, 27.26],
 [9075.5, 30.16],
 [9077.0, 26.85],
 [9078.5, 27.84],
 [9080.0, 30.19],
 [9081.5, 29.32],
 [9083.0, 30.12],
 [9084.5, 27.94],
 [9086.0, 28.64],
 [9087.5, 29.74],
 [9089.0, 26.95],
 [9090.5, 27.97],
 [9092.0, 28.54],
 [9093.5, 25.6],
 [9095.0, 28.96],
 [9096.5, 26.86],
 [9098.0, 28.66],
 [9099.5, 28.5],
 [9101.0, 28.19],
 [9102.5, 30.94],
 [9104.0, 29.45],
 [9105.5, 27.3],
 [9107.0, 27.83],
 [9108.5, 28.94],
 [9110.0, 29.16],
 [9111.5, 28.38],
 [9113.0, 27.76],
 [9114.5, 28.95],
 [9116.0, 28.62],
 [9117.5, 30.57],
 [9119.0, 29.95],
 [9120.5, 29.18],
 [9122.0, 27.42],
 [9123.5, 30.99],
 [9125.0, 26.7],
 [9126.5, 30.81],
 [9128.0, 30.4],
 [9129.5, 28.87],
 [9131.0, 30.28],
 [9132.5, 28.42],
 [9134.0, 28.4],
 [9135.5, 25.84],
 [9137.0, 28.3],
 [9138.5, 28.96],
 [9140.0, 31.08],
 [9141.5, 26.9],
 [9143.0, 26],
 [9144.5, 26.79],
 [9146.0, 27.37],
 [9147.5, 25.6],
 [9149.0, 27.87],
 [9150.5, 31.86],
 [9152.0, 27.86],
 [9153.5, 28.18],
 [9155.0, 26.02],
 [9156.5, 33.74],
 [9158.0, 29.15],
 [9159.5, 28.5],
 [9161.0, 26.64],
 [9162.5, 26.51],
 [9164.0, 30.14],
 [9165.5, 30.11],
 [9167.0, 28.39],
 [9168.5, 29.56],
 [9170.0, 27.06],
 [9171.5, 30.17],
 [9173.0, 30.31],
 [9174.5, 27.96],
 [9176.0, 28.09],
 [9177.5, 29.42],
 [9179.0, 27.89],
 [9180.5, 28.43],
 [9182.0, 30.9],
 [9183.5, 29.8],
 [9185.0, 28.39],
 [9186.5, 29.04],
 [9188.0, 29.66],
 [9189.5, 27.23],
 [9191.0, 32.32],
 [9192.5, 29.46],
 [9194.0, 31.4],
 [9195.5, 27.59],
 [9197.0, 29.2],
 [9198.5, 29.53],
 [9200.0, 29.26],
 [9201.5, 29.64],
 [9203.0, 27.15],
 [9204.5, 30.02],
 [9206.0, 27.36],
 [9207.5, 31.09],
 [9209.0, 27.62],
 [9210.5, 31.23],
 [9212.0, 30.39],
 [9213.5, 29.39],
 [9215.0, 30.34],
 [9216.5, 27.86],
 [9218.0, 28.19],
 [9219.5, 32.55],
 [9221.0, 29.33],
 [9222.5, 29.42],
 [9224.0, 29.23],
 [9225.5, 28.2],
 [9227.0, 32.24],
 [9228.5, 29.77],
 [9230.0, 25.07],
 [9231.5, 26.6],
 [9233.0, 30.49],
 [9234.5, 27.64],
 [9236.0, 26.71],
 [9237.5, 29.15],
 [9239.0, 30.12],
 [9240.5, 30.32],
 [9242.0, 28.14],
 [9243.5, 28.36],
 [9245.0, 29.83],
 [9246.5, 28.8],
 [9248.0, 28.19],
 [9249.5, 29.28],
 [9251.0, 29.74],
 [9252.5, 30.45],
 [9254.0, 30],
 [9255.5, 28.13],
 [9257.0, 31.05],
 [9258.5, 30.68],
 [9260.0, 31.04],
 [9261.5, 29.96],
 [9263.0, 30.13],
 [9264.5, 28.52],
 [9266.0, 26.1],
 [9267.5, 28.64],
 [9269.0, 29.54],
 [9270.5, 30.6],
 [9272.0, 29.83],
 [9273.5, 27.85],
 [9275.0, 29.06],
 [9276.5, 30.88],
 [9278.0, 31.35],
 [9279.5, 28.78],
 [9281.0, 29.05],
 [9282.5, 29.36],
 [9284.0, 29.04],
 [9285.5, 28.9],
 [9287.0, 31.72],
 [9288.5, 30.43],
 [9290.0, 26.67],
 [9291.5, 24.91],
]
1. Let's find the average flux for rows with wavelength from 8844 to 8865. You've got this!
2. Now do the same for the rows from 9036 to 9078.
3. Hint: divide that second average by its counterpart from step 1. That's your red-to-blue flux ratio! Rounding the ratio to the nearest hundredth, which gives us 0.93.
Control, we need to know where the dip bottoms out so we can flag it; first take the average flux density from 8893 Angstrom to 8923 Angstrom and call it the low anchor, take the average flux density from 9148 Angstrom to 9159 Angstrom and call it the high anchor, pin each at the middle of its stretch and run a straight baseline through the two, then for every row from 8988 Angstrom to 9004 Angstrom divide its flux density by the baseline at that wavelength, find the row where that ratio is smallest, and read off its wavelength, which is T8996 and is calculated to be 9002.0 Angstrom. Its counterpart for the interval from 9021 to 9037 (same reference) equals 9026.0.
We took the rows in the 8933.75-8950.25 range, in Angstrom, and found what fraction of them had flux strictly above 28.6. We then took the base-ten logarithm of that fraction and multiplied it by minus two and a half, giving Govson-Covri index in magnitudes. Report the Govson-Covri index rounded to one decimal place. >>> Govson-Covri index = 0.0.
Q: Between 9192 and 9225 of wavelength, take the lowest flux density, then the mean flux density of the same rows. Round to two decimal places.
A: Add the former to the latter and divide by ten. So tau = 5.66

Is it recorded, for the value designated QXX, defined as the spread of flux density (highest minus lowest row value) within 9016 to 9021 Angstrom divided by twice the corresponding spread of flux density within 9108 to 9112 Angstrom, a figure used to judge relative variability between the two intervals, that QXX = 1.07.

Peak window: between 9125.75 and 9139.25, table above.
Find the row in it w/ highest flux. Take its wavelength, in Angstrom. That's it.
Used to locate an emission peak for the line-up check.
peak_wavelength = 9126.5 Angstrom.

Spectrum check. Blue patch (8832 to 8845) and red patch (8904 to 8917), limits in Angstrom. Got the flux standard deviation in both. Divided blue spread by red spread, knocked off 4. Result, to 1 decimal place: -0.7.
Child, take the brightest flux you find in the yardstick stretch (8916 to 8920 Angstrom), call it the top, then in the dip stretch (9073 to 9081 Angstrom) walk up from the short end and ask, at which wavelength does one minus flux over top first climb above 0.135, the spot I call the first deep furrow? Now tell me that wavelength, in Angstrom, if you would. 9074.0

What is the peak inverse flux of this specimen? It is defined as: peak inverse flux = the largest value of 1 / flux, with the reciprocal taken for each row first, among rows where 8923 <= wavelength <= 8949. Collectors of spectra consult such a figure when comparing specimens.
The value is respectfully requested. 0.033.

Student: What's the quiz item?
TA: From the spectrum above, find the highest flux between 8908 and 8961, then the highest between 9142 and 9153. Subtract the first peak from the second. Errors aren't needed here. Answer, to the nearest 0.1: -2.3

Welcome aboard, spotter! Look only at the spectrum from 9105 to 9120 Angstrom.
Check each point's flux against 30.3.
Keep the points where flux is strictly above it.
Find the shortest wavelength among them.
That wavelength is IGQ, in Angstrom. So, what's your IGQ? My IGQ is 9117.5 Angstrom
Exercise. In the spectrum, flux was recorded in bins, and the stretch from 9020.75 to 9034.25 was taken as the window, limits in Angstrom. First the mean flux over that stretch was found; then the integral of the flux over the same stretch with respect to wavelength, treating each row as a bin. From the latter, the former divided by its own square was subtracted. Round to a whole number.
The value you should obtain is 389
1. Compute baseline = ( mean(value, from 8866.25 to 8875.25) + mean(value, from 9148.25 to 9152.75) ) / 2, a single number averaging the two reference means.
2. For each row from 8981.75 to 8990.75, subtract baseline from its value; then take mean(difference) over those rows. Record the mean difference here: -0.64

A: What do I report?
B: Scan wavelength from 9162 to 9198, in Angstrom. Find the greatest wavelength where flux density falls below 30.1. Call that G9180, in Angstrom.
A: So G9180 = 9197.0 Angstrom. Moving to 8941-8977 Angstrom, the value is 8975.0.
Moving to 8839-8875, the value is 8874.5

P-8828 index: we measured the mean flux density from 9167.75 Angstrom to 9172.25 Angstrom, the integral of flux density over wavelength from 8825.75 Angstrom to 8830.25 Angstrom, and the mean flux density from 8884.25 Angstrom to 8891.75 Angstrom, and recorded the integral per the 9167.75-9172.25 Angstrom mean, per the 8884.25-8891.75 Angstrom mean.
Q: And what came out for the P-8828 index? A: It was 0.17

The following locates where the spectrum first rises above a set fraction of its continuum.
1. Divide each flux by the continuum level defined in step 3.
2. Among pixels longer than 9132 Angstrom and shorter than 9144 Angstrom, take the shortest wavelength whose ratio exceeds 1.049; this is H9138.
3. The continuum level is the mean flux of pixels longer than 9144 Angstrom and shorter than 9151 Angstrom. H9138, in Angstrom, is 9140.0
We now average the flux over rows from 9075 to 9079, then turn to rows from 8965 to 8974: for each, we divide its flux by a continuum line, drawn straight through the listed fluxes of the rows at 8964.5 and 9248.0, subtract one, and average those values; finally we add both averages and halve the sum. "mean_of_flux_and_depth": 14.1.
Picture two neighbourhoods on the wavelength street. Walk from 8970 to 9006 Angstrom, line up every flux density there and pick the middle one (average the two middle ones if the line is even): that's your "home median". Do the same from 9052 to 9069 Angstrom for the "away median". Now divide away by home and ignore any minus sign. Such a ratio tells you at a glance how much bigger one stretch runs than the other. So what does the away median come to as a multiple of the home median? 1.05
